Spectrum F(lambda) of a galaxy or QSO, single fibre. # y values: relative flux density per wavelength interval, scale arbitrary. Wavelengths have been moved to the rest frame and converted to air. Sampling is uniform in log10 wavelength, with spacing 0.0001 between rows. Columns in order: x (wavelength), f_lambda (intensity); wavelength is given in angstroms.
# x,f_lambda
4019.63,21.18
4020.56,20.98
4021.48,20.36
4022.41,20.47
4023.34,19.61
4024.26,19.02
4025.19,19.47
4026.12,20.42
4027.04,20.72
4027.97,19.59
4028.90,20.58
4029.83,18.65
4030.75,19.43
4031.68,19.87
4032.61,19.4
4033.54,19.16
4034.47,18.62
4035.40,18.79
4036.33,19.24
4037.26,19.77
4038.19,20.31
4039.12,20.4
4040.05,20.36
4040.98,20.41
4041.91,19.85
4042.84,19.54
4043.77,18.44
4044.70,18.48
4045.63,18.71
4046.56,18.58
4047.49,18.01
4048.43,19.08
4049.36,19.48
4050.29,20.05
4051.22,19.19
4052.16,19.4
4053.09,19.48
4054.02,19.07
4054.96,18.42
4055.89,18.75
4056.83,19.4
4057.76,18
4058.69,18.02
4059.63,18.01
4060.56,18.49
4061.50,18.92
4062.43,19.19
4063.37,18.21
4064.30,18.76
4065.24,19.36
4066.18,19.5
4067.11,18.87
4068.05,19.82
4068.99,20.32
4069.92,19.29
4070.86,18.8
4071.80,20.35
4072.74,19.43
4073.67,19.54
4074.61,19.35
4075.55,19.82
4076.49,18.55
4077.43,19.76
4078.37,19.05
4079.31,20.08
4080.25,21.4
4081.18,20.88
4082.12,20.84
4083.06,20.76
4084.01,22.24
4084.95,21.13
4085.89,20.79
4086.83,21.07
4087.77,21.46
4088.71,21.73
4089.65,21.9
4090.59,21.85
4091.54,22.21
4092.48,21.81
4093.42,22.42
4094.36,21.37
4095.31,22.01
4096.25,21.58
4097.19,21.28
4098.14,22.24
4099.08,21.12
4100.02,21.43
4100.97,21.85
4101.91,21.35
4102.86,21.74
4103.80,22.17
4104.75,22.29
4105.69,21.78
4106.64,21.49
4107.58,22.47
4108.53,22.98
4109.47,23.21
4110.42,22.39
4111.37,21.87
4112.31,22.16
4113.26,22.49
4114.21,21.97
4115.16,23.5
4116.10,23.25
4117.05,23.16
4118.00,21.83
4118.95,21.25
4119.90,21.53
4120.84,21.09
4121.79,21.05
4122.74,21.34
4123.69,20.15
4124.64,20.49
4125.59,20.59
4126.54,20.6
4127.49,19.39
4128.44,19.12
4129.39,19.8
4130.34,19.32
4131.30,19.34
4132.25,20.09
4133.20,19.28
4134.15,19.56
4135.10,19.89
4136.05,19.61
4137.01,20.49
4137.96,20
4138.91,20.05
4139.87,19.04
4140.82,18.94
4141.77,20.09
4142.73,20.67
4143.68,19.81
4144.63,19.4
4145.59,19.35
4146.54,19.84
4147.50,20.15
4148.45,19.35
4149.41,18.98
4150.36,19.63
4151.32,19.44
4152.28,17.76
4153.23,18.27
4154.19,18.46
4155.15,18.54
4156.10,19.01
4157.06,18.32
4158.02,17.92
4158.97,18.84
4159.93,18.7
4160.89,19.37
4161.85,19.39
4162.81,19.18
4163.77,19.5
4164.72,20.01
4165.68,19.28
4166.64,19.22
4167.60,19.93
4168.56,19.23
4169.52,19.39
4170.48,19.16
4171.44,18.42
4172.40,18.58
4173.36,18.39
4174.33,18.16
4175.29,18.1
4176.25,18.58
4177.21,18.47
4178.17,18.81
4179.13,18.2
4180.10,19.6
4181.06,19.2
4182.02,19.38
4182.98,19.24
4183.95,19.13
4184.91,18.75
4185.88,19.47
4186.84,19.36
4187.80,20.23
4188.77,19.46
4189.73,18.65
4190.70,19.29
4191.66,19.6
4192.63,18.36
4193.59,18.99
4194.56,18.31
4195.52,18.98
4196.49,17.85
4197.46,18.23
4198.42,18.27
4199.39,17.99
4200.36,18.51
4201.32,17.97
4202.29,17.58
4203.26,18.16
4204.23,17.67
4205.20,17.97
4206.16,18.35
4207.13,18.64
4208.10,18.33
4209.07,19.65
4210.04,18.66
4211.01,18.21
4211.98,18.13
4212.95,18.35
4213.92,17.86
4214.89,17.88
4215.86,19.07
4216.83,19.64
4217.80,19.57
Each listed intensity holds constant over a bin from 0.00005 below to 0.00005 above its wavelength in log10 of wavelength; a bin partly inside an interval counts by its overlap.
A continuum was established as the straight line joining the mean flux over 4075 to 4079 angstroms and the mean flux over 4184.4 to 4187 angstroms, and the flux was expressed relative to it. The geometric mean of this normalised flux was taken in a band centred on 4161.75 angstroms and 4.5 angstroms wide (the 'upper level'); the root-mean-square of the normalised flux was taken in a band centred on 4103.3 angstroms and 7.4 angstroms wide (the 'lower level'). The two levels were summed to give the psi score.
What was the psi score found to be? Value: 2.13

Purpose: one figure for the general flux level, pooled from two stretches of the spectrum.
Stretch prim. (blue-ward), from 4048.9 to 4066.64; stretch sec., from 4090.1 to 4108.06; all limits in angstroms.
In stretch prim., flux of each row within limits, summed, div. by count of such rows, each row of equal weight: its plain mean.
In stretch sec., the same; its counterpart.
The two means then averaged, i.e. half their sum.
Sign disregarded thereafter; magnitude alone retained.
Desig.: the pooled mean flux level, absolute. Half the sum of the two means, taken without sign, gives 20.4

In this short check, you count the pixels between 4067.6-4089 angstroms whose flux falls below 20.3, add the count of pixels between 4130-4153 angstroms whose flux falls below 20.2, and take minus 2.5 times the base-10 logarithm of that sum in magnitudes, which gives -3.8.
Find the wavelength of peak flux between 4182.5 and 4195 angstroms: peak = 4187.80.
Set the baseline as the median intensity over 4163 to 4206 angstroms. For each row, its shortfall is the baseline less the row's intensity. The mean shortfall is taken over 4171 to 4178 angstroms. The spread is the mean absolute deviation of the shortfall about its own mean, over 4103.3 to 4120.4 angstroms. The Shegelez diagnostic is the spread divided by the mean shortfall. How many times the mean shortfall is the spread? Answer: 1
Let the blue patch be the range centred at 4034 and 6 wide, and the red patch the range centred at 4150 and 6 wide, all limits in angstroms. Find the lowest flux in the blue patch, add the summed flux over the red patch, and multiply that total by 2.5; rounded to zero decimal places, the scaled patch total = 335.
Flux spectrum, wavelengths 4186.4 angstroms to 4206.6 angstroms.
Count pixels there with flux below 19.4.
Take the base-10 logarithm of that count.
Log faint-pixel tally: 1.3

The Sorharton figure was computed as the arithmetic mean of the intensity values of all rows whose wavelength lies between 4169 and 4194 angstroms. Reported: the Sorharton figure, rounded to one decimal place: 19.0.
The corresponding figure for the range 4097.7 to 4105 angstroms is 21.8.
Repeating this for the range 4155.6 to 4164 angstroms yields 18.9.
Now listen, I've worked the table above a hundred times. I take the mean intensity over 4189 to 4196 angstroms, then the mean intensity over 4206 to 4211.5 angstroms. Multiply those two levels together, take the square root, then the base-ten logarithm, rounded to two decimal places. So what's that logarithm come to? 1.27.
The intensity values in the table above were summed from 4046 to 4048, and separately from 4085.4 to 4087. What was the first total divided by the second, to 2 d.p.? 0.87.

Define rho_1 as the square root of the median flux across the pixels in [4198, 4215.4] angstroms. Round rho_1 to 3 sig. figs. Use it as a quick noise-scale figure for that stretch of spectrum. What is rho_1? 4.26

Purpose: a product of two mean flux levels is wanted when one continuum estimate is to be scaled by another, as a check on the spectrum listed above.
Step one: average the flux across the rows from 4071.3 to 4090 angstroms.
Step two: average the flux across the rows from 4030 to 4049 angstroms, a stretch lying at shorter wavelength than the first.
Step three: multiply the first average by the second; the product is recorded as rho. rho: 396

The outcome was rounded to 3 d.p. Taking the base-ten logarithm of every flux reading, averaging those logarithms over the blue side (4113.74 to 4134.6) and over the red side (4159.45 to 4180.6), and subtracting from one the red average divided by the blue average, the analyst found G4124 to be 0.030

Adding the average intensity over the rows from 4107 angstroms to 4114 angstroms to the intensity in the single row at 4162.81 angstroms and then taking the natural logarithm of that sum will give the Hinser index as 3.73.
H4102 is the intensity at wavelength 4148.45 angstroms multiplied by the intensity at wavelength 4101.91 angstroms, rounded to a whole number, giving 413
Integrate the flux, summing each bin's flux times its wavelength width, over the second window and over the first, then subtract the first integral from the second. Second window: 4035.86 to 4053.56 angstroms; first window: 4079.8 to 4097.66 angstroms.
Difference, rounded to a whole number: -41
